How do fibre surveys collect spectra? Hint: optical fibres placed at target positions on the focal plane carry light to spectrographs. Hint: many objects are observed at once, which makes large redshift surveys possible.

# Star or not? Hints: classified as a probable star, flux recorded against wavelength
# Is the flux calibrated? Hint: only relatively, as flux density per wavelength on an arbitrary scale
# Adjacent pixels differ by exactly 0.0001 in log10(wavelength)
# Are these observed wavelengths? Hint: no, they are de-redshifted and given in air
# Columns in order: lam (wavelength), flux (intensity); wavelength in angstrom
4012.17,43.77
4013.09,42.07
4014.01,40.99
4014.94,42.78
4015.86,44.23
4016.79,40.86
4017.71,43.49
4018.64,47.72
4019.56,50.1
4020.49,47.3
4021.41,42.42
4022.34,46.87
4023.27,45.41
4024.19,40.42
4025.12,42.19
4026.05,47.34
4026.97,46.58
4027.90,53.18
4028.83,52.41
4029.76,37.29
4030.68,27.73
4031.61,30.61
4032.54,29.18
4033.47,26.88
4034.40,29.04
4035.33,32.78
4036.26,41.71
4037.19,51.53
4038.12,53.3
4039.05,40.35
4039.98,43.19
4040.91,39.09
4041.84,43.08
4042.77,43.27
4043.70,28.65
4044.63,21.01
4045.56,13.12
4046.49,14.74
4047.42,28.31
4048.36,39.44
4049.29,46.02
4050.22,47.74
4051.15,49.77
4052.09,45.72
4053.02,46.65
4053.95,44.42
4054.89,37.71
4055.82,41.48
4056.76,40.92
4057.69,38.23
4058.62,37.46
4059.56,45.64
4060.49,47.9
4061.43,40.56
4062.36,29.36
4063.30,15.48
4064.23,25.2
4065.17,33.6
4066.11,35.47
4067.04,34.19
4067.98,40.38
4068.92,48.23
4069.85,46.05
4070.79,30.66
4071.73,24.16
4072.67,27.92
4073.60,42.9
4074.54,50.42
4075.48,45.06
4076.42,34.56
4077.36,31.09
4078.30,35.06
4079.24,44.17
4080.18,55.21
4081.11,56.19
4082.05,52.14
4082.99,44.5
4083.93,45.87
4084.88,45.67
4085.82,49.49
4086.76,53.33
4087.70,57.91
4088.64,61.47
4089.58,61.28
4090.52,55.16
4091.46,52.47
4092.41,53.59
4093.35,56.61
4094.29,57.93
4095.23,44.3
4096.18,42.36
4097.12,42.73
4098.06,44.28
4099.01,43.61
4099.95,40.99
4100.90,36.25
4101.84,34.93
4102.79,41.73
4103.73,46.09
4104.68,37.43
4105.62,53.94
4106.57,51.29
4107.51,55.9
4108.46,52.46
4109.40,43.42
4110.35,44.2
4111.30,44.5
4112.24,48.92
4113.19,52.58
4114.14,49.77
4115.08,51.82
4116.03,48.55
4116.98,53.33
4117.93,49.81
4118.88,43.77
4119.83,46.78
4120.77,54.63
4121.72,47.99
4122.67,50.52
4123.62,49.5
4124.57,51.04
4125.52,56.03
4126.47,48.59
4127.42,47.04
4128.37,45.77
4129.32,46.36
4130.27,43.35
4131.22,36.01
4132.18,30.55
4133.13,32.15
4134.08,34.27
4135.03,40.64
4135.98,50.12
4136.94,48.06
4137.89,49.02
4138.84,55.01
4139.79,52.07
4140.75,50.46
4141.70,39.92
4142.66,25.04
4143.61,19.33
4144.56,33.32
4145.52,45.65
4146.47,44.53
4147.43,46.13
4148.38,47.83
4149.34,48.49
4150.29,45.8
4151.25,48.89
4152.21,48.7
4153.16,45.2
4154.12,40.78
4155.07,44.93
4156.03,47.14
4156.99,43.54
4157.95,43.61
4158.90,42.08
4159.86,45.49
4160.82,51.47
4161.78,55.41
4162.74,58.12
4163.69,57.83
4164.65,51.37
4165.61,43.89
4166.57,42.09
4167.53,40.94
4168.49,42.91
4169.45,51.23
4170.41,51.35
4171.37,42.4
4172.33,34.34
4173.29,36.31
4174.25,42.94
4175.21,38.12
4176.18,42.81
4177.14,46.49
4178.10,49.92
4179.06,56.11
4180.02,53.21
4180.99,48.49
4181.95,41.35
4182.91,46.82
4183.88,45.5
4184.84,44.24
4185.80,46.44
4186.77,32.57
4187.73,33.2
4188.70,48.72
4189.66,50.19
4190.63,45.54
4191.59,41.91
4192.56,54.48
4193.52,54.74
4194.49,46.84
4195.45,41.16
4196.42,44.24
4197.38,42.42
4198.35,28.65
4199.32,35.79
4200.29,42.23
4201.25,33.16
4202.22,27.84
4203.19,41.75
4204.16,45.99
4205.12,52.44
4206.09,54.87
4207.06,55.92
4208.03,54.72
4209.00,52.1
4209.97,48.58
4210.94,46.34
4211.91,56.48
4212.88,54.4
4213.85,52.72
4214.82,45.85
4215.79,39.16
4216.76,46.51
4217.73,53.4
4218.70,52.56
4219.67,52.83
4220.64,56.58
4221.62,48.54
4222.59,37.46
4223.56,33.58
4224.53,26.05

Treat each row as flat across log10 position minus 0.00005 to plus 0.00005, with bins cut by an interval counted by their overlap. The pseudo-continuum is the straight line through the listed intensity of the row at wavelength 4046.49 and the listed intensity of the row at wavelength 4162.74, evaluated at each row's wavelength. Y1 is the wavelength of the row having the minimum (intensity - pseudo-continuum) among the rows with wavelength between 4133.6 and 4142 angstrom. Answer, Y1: 4134.08 angstrom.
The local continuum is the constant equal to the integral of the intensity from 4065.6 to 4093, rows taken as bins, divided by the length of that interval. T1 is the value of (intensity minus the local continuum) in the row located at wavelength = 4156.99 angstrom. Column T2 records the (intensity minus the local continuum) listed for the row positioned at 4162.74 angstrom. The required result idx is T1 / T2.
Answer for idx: 0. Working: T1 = -2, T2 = 13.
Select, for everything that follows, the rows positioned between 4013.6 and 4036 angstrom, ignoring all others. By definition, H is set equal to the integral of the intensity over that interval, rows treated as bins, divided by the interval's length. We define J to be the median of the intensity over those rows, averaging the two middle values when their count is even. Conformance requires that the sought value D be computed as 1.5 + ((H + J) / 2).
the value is 43.4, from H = 41.1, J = 42.6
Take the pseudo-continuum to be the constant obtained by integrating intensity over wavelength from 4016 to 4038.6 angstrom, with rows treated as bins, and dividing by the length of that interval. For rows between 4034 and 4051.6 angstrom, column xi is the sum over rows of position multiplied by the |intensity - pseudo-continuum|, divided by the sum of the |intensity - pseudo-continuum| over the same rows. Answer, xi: 4043.6 angstrom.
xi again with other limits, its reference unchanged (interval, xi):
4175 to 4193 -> 4184.2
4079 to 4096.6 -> 4088.0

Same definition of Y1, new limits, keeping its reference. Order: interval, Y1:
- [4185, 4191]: 4186.77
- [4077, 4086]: 4077.36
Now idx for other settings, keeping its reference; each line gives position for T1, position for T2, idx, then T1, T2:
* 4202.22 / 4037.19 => -3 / -18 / 6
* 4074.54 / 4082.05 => 1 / 5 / 7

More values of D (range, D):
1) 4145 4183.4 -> 47.5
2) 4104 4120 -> 50.7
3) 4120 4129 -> 51.2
